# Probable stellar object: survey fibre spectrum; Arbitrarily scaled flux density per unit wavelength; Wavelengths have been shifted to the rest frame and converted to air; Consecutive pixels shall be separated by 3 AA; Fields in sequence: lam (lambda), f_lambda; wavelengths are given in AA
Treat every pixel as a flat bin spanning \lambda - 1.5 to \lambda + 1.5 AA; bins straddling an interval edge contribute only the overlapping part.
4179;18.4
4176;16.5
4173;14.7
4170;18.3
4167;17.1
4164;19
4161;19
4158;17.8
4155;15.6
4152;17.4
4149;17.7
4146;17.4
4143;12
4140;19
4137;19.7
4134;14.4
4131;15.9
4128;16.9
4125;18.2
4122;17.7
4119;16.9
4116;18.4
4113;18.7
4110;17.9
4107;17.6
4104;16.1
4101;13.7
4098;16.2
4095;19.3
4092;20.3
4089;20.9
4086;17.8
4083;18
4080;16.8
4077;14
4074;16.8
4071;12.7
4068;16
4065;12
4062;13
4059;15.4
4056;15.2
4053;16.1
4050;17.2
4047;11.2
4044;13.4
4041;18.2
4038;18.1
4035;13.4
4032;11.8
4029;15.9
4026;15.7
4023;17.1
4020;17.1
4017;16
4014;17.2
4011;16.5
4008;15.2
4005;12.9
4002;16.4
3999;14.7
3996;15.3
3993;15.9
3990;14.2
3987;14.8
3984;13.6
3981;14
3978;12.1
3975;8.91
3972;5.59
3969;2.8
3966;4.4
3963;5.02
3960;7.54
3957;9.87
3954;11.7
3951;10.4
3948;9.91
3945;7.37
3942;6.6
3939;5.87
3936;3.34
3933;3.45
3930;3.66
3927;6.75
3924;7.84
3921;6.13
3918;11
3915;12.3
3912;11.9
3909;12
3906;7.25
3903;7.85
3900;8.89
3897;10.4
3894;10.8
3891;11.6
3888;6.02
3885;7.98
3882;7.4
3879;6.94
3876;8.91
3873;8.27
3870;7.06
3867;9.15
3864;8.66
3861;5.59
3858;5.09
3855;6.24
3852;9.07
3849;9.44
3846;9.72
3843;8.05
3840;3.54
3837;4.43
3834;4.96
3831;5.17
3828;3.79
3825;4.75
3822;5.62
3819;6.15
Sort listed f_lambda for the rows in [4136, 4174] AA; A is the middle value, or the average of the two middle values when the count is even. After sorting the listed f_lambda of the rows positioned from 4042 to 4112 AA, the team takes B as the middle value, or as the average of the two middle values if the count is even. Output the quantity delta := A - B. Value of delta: 2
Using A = 17.7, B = 16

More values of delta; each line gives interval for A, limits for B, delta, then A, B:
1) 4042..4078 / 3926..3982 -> 8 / 14.6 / 7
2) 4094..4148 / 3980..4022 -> 2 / 17.5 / 15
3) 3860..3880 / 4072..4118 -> -10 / 8.3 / 18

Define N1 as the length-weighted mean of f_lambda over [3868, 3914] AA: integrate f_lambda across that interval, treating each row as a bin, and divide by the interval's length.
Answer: 9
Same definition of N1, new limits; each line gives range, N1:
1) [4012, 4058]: 16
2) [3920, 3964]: 7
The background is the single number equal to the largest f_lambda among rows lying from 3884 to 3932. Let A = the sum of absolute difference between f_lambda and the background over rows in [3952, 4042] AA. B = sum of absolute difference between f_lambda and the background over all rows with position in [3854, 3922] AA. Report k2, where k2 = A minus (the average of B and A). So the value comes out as 12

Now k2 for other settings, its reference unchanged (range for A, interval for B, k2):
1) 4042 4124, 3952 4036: 6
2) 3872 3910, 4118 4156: -7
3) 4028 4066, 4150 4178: -5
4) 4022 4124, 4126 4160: 43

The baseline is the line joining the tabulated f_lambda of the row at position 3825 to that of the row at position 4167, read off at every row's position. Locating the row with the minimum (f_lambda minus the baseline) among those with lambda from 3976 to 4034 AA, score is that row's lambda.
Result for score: 4032 AA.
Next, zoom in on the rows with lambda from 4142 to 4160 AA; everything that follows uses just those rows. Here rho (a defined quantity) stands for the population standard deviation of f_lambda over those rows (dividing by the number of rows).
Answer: 2.1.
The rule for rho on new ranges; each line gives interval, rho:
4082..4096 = 1.2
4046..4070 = 2.0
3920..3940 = 1.7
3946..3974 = 3.0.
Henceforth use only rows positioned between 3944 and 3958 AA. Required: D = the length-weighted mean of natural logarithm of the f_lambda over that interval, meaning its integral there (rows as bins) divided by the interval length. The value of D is 2.29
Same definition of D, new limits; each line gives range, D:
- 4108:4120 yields 2.89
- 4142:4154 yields 2.78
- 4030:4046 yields 2.68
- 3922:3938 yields 1.56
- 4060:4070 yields 2.61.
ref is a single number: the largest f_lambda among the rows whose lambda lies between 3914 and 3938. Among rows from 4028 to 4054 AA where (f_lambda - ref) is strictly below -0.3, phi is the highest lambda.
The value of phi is 4047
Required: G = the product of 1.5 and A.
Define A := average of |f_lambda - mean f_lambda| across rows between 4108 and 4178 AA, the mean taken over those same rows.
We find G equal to 2.0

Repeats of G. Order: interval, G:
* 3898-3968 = 3.5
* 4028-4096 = 3.4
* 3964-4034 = 4.6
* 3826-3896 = 2.8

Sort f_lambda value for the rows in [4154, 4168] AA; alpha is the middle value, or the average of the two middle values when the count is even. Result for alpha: 18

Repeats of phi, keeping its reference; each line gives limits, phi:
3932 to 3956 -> 3954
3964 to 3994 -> 3975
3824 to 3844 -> 3843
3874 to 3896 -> 3894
